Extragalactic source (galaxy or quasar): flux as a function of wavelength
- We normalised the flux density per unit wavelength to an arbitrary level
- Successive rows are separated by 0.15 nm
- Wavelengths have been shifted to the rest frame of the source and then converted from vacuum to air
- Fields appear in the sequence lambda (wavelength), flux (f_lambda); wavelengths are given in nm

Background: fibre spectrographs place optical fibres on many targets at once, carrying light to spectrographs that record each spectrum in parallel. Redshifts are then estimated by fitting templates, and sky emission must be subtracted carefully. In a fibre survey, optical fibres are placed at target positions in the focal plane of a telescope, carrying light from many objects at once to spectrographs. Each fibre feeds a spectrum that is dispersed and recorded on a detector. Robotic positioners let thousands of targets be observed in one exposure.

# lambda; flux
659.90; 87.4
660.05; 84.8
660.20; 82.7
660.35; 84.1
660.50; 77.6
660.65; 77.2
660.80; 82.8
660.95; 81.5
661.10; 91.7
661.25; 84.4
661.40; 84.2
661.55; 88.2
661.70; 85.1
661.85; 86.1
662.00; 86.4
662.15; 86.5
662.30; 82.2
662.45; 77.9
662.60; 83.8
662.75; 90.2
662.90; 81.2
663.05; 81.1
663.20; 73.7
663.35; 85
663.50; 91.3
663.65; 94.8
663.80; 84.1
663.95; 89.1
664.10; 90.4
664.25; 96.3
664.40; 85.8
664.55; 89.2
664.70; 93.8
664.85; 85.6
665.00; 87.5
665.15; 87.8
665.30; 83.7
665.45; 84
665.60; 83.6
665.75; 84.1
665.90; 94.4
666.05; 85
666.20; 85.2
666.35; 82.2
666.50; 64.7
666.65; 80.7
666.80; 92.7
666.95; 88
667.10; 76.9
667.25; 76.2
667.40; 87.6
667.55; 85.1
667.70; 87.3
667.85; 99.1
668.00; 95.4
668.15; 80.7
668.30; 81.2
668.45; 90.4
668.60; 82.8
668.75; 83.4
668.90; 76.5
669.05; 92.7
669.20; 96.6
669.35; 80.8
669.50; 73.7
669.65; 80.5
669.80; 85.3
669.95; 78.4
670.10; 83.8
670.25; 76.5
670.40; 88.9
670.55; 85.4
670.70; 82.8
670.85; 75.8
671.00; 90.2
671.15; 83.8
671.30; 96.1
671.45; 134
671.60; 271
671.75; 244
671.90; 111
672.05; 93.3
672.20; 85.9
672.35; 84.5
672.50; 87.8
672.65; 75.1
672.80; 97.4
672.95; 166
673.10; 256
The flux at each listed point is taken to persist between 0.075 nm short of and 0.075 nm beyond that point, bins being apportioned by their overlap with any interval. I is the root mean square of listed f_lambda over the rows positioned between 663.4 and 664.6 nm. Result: 90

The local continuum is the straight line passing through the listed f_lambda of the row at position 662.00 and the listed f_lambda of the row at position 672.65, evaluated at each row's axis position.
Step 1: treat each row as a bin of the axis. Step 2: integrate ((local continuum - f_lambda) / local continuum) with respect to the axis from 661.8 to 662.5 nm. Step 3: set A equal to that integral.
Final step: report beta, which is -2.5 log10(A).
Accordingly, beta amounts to 4.32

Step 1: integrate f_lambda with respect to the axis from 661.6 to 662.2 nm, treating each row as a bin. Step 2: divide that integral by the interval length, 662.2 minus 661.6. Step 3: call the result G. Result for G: 86.1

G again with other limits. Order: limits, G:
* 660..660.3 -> 83.7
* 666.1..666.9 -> 81.4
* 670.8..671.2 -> 83.7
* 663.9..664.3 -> 91.8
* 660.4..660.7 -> 78.0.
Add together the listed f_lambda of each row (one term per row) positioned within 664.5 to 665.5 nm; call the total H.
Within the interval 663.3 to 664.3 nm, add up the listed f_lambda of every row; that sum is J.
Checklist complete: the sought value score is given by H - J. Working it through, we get -19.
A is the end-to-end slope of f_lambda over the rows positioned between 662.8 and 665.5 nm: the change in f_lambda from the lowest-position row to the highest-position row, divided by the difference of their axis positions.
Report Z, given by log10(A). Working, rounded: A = 1.1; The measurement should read 0.0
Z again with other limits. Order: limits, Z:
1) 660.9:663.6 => 0.6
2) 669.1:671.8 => 1.8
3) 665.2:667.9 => 0.8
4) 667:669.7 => 0.1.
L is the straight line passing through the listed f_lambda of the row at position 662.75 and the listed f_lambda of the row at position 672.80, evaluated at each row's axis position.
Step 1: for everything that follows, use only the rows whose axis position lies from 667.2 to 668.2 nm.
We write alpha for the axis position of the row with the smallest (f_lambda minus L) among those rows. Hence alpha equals 667.25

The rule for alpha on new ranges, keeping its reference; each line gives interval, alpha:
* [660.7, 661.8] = 660.95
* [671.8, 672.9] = 672.65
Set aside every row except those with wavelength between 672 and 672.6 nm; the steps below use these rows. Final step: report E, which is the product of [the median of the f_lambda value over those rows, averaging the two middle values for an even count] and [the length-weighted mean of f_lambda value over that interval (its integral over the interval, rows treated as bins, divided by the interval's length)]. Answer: 7566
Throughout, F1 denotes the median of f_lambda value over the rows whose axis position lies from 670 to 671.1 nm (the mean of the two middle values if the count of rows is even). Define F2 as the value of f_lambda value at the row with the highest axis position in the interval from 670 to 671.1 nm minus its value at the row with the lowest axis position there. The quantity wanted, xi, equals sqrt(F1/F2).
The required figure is 3.62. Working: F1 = 83.8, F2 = 6.4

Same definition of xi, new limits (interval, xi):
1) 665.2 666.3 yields 7.49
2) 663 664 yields 3.26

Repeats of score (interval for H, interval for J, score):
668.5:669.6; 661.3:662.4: -12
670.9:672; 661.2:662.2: 429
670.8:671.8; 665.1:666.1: 392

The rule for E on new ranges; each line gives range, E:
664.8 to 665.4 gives 7451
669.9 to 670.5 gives 6666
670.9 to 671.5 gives 9185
